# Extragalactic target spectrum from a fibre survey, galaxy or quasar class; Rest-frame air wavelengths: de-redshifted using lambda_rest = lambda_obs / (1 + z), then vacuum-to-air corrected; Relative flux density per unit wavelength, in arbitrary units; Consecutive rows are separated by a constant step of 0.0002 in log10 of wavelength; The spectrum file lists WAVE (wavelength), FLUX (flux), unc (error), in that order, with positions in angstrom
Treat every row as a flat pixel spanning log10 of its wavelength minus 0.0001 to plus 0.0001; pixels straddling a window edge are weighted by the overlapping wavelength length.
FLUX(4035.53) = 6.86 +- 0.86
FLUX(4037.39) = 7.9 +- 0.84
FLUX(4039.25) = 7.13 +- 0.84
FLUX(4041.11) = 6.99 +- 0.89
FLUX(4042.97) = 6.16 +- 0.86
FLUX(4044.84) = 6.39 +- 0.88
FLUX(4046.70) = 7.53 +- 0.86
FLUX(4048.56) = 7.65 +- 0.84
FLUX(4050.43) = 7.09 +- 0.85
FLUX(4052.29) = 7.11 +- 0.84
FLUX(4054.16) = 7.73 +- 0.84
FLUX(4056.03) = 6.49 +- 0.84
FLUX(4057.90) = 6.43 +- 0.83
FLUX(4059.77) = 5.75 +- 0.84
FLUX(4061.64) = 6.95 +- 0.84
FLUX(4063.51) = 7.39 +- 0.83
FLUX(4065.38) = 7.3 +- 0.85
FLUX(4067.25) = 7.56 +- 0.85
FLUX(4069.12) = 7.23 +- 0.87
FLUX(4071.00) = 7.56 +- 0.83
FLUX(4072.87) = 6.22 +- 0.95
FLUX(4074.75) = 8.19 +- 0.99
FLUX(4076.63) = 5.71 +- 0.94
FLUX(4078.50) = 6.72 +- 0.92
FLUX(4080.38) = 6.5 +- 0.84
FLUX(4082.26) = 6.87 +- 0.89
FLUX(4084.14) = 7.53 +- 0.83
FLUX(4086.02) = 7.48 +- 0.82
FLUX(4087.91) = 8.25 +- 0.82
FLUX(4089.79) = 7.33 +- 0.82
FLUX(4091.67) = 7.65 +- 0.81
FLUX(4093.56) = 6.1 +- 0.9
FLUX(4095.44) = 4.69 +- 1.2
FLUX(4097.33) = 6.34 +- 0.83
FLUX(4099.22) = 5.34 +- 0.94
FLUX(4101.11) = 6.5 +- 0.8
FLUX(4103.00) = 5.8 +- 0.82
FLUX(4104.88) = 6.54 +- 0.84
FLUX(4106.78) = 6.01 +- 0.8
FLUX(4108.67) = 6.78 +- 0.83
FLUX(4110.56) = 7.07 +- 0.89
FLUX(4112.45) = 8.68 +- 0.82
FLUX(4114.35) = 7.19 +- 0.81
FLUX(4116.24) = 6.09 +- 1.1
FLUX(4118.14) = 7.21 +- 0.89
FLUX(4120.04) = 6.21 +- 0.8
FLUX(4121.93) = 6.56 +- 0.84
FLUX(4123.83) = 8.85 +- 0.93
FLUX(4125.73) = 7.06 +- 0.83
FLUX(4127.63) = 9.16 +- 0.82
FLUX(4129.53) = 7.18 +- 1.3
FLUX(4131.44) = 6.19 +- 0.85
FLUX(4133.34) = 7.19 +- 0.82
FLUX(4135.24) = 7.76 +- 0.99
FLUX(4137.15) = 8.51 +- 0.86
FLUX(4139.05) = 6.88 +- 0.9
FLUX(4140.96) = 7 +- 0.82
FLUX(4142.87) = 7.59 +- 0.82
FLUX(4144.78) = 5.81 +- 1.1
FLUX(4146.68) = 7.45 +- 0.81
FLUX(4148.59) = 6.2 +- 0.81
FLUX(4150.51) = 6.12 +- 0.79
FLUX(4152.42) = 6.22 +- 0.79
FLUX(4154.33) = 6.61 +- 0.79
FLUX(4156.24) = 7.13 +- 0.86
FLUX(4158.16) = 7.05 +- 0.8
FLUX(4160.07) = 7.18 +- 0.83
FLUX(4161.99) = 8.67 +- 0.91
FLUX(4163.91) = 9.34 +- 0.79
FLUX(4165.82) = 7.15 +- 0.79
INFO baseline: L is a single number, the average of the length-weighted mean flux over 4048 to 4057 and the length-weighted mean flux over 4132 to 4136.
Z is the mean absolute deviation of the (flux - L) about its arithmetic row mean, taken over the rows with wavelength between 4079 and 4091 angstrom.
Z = 0.43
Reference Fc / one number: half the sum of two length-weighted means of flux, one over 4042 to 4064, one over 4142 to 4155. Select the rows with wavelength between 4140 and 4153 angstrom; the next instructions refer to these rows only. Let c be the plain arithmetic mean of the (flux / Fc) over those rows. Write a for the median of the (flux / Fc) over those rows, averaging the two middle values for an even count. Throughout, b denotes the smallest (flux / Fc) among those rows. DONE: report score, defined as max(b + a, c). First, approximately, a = 0.93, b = 0.864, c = 0.99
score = 1.79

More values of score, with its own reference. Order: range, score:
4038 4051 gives 1.97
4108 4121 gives 1.96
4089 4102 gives 1.64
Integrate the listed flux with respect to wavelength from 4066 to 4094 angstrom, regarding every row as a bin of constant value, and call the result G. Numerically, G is 200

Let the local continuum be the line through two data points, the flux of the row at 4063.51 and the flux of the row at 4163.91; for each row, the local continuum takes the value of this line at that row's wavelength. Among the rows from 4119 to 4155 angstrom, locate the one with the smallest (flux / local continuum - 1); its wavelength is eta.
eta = 4144.78 angstrom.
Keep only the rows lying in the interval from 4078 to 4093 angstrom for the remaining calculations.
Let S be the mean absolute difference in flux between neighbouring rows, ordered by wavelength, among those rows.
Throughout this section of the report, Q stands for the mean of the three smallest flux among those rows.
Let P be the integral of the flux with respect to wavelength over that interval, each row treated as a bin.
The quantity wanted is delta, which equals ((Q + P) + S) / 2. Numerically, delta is 58.1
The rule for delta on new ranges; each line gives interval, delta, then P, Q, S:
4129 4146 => 64.2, 121.2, 6.3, 0.9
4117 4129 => 48.9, 89.7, 6.6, 1.5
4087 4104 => 58.0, 109.5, 5.3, 1.1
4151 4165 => 55.5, 103.8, 6.6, 0.5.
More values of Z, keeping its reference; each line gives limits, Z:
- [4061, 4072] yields 0.17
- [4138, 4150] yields 0.54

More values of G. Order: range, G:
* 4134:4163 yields 205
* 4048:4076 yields 198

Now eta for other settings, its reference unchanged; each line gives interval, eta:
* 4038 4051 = 4042.97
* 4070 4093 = 4076.63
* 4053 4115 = 4095.44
